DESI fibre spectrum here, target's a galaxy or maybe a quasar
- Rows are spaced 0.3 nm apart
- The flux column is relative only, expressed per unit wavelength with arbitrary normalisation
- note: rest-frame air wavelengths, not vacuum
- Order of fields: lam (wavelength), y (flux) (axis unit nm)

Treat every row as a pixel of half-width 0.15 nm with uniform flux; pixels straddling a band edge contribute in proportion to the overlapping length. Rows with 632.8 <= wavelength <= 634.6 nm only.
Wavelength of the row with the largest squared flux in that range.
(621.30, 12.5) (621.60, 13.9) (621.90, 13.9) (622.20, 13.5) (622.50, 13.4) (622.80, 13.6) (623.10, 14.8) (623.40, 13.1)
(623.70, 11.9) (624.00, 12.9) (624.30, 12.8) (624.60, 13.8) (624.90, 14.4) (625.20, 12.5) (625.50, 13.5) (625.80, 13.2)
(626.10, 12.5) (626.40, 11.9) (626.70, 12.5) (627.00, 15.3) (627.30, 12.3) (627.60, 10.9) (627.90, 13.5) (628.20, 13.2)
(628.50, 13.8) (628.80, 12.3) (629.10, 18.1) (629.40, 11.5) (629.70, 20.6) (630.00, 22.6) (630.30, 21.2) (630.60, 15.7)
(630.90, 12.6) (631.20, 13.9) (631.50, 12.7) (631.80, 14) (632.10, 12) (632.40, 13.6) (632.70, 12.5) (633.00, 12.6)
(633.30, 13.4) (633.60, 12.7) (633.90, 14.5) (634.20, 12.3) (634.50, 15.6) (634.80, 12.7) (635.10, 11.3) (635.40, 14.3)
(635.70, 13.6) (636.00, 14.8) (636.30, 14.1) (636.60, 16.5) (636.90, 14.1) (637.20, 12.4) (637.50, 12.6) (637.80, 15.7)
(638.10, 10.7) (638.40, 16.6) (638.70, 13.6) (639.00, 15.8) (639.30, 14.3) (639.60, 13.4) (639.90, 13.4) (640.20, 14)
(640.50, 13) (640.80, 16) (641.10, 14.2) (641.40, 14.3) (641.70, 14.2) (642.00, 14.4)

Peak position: 634.50 nm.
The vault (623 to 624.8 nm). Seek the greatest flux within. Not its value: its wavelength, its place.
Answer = 623.10 nm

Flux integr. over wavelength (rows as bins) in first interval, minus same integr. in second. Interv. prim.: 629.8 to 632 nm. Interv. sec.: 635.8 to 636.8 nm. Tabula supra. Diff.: 20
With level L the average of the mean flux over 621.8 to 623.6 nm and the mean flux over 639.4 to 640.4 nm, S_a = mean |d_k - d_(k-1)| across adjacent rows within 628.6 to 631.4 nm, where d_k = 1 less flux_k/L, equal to 0.32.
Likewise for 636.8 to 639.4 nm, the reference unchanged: 0.21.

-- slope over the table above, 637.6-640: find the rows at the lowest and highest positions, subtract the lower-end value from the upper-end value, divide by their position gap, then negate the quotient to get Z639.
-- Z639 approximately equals 1.1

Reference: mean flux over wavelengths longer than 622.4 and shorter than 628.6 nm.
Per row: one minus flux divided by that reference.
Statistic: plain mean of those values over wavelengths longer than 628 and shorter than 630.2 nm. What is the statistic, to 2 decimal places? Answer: -0.22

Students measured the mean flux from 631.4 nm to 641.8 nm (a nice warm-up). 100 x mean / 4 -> 344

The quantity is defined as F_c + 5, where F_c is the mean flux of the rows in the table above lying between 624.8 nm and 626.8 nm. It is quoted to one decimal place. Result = 17.9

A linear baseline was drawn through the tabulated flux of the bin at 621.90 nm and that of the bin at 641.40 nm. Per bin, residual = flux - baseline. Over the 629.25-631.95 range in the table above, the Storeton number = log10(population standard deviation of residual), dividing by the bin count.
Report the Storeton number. 0.60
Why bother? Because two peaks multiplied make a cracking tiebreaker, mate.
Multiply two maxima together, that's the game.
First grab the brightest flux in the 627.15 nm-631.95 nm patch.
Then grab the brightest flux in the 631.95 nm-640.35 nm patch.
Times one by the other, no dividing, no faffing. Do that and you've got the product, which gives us 375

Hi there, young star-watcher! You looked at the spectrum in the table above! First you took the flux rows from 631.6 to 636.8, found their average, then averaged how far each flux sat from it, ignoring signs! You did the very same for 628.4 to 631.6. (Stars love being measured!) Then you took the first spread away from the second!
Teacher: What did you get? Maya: 2.4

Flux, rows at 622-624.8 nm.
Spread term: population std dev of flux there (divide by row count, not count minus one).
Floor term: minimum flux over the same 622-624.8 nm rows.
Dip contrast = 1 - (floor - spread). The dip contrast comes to -10.2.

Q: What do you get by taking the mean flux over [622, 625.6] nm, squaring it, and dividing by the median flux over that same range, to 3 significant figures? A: 13.3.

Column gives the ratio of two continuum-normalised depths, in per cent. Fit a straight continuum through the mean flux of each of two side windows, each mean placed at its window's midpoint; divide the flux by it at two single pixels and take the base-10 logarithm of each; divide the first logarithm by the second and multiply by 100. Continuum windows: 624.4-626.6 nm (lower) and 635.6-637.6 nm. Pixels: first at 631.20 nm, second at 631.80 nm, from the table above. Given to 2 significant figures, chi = 87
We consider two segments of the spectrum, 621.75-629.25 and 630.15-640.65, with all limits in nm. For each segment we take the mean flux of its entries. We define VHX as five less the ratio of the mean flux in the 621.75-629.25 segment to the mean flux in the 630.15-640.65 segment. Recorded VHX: 4.04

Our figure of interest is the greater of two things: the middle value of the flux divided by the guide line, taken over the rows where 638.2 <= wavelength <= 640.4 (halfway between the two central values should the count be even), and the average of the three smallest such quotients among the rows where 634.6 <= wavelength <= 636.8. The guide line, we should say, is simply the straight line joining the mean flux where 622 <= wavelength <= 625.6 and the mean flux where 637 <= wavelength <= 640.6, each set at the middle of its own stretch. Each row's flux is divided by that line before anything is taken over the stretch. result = 1.01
